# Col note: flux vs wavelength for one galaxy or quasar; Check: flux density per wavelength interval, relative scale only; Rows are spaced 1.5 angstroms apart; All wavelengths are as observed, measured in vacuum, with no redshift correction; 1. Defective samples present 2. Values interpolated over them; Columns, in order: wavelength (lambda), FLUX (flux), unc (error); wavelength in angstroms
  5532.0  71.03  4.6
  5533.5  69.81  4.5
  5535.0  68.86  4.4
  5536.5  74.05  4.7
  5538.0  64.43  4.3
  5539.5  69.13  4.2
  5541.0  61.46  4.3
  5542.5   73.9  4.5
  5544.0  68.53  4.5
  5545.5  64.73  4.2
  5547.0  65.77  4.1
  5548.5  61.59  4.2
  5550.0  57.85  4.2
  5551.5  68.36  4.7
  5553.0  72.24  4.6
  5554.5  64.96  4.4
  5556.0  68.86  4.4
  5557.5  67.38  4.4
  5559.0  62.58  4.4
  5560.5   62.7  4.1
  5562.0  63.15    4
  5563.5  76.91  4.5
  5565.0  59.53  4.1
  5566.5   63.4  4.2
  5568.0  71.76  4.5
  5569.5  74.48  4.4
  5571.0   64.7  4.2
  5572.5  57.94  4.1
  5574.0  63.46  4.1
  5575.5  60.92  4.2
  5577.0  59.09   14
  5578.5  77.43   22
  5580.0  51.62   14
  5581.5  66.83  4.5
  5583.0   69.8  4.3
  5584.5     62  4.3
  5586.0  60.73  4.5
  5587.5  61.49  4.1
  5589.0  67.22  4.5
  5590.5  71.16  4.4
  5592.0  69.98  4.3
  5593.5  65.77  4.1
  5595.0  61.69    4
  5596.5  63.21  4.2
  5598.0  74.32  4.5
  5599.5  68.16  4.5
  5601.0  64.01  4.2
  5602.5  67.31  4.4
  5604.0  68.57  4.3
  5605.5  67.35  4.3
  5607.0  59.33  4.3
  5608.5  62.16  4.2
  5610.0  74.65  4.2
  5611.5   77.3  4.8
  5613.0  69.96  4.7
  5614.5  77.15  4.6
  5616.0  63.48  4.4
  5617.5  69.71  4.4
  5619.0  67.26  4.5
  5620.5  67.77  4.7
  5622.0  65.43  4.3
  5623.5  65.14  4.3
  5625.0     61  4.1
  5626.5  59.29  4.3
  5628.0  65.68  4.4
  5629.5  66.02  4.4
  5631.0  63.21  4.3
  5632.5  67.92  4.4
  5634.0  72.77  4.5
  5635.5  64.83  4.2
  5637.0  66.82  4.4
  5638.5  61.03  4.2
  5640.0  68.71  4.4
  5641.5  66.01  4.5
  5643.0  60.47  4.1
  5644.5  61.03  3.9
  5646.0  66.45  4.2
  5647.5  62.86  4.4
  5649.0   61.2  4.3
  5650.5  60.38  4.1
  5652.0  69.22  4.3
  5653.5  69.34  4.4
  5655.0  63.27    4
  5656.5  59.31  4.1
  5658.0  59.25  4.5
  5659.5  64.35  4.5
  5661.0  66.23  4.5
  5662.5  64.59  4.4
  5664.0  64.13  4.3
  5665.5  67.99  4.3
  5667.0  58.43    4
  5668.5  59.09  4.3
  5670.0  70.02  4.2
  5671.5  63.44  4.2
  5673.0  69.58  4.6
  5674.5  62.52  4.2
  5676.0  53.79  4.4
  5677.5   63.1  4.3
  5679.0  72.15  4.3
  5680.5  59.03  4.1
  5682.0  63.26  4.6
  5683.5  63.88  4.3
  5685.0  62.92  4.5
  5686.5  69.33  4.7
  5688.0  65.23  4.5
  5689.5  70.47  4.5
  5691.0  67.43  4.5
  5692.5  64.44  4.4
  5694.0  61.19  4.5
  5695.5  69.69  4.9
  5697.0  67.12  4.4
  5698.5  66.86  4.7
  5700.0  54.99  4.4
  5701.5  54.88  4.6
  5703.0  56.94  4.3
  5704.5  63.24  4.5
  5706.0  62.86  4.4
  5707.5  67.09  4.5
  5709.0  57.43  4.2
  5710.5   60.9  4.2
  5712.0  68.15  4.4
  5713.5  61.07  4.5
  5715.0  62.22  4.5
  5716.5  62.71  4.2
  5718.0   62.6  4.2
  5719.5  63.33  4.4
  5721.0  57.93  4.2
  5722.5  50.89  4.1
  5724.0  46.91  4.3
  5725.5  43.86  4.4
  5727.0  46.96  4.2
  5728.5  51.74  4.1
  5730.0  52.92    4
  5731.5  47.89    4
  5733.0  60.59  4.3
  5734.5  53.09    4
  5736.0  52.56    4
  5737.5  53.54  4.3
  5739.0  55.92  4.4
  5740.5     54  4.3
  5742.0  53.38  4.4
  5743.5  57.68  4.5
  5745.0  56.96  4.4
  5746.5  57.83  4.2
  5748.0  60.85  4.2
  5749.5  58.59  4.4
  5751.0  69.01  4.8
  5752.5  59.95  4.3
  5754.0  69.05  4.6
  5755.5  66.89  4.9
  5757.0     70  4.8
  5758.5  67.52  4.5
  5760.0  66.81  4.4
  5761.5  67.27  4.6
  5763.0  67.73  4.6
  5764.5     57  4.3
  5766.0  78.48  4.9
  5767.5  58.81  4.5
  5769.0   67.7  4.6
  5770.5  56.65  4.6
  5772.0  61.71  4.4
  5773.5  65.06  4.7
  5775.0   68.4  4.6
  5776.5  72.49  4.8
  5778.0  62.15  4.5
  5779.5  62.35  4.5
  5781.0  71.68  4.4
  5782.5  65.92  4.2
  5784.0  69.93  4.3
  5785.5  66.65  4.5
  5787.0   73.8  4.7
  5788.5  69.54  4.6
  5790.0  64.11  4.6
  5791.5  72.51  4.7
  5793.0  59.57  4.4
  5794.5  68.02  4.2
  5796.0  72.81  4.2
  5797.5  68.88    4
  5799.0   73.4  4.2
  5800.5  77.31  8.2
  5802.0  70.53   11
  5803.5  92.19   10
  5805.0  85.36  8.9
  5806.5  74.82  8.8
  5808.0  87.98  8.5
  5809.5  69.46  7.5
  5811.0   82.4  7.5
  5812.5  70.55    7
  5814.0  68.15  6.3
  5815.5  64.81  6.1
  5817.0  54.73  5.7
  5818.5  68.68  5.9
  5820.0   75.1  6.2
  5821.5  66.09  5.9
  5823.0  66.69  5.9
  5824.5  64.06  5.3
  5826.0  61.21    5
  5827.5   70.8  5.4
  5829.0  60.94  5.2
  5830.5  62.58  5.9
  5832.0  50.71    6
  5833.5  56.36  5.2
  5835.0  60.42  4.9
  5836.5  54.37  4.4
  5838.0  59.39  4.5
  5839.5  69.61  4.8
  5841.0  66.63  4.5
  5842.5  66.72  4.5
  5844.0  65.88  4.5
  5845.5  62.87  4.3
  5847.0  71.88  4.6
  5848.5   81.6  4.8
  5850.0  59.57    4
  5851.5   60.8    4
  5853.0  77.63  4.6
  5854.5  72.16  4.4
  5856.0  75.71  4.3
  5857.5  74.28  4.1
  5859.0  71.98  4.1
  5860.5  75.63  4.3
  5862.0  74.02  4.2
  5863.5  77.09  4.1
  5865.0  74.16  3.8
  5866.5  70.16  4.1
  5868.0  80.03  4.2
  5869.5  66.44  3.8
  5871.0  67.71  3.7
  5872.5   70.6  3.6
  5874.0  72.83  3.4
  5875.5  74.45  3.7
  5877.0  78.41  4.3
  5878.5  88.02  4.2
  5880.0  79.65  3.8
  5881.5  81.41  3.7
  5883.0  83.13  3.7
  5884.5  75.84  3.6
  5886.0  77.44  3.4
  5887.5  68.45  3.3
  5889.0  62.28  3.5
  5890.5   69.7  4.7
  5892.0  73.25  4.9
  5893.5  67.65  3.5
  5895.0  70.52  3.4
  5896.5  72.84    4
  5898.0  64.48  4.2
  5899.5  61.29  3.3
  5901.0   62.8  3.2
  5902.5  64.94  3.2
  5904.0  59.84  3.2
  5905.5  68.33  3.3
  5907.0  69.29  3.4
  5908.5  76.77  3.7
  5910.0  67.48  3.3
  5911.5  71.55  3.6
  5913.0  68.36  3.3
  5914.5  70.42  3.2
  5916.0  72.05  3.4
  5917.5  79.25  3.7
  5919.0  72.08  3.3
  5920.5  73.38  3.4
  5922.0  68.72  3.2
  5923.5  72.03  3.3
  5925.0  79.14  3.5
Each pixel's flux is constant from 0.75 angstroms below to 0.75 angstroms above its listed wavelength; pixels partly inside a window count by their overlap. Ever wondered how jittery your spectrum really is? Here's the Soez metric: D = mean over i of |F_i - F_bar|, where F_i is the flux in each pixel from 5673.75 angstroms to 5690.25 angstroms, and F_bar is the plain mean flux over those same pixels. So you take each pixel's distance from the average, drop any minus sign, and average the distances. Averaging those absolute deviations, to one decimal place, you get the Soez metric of 3.7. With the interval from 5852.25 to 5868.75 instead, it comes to 2.2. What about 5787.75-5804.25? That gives 5.4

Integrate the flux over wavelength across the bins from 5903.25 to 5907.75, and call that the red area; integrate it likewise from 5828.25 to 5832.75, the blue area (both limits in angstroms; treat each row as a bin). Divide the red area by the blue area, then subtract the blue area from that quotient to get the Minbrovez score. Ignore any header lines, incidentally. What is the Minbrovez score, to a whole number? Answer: -260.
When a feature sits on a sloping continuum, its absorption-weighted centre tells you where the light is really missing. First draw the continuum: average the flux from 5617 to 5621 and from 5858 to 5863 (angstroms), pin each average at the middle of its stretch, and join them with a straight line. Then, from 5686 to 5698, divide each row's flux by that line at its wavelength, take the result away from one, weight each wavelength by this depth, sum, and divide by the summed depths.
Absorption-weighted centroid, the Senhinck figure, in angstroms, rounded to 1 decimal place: 5692.6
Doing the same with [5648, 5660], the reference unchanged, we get 5654.6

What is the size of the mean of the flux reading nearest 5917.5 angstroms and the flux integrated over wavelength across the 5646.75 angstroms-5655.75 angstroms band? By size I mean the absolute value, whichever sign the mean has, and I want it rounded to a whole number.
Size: 329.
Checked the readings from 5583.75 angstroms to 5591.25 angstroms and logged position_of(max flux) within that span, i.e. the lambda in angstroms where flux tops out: 5590.5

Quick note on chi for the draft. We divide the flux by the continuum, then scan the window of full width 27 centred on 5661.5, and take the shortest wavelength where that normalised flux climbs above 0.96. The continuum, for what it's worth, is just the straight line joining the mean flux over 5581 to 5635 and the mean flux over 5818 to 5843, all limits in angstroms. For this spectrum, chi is 5652.0 angstroms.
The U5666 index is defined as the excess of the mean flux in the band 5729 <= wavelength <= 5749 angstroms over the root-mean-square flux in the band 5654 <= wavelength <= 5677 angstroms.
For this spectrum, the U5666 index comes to -8.0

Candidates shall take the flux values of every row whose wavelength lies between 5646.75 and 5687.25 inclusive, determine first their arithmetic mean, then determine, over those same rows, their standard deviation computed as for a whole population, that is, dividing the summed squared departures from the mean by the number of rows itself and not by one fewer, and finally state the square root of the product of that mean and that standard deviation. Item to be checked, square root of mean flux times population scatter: 16.5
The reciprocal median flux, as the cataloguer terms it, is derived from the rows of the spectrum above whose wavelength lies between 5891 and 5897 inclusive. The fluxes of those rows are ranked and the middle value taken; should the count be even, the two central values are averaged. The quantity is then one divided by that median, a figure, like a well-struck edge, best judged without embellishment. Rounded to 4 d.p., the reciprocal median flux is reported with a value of 0.0140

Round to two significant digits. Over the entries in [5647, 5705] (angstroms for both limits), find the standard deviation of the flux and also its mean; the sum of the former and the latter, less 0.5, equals 68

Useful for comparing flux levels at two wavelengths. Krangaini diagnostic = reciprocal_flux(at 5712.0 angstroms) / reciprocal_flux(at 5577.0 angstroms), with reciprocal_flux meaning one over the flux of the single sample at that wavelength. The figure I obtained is 0.87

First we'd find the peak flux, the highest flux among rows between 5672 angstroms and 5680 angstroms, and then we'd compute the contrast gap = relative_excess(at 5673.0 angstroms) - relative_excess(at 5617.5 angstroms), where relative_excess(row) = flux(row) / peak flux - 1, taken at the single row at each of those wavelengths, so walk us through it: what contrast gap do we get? 0.00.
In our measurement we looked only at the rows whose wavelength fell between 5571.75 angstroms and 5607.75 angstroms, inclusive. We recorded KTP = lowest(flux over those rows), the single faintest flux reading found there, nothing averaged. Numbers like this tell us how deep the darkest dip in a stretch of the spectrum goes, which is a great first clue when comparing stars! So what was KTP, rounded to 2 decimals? 51.62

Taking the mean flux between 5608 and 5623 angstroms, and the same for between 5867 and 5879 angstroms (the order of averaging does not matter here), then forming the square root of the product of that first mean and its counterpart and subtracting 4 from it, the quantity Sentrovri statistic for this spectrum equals 68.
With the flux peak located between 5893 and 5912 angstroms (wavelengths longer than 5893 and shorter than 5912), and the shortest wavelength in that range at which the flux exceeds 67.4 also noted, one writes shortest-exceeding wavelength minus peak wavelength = -15.0 angstroms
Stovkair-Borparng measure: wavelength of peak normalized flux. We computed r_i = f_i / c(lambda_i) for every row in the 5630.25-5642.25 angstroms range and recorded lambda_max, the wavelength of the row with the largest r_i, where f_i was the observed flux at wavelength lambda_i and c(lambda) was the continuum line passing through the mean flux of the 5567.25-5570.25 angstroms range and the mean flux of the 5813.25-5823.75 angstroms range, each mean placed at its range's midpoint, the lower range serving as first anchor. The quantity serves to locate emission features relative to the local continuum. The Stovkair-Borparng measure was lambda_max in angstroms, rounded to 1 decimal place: 5634.0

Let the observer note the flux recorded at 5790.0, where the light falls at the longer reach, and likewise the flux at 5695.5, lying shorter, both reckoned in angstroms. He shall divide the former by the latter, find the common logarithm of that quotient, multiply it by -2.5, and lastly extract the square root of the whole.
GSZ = 0.30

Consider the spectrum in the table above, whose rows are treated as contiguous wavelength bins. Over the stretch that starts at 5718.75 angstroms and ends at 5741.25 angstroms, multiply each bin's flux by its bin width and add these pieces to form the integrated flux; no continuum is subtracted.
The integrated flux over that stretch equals 1188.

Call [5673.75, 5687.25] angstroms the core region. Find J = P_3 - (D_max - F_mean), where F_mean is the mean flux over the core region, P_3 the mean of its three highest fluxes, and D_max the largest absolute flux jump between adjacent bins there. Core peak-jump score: 119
